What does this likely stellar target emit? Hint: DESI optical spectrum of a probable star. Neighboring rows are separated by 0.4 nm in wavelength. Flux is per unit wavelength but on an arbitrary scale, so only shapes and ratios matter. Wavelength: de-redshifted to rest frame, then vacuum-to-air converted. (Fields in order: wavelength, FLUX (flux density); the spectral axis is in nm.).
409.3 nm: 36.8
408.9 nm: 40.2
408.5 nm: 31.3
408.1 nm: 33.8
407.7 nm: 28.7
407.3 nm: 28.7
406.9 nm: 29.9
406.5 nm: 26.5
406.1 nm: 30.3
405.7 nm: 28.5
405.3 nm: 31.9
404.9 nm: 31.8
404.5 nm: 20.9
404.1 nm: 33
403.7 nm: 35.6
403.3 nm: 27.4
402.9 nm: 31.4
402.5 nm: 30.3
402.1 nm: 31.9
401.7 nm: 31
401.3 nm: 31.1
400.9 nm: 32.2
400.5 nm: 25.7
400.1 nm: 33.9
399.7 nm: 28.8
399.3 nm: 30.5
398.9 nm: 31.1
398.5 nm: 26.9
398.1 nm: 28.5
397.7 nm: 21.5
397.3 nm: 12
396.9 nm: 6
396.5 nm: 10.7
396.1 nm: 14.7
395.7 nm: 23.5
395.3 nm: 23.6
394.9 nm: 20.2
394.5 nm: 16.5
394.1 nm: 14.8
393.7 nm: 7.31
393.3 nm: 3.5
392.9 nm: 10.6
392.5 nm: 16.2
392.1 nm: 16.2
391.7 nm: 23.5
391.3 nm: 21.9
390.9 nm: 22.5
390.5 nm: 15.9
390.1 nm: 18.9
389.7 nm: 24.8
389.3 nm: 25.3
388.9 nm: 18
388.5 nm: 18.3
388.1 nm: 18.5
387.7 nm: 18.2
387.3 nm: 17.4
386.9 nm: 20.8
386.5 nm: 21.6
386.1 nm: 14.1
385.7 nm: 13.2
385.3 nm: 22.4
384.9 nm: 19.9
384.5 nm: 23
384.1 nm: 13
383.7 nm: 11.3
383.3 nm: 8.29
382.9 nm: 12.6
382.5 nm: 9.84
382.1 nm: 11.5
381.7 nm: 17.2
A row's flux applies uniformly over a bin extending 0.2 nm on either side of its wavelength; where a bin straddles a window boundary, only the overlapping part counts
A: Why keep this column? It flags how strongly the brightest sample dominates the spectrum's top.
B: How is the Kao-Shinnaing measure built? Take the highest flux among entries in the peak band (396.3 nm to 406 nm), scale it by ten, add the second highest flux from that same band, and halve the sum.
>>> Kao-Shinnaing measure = 195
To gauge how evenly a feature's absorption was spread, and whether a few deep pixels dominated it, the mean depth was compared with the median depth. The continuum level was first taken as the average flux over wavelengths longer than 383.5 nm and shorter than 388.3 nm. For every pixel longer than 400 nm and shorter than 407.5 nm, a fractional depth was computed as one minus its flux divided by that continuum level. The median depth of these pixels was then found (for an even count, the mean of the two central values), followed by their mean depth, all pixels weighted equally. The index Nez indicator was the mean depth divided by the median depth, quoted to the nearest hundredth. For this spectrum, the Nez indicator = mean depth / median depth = 0.93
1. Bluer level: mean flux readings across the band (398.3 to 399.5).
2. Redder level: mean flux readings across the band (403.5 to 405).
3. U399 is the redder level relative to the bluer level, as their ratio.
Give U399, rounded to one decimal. 1.0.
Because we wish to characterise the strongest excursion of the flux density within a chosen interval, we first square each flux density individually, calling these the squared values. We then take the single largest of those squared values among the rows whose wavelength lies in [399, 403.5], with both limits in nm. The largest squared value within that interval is 1149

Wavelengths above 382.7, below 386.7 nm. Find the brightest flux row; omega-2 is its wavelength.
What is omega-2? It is 384.5 nm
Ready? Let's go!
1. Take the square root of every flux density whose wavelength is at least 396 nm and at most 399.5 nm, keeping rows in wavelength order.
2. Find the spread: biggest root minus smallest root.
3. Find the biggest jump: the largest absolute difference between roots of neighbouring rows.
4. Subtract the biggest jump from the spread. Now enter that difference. 2.0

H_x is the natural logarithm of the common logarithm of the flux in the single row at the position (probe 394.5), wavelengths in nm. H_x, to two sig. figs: 0.20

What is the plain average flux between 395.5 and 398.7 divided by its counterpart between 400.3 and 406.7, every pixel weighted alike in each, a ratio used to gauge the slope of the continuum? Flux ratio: 0.60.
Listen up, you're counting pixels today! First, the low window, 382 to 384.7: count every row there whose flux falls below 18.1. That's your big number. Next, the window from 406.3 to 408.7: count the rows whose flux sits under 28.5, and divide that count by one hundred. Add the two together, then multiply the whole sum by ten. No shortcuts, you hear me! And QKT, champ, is 60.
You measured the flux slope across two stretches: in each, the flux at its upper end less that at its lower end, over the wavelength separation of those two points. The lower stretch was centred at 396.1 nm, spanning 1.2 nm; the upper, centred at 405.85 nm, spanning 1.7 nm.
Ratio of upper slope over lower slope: 0.3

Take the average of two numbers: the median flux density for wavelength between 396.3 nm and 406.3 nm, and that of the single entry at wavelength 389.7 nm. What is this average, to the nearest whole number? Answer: 28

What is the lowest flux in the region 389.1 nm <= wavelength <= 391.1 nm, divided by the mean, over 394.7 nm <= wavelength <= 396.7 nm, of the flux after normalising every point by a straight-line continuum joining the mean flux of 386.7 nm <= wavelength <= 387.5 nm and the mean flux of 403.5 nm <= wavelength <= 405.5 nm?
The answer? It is 21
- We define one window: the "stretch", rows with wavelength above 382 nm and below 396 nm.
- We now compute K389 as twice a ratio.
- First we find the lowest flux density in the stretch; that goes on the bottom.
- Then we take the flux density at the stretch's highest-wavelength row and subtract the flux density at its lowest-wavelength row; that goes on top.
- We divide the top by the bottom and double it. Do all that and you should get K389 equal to 6.9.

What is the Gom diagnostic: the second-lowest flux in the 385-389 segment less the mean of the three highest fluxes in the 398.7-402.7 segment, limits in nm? -19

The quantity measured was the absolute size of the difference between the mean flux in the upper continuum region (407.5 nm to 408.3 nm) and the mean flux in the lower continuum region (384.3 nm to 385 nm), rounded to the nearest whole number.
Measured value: 10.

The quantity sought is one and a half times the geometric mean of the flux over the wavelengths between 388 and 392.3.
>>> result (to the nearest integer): 30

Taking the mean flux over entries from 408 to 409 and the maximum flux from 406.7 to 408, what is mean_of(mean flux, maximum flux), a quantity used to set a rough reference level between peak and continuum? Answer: 32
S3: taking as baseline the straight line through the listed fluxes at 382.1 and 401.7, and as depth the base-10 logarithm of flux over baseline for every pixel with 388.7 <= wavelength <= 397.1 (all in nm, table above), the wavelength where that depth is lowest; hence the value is 393.3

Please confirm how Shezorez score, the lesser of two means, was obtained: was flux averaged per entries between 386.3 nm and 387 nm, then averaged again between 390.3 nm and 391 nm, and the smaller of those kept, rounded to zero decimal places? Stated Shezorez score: 19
